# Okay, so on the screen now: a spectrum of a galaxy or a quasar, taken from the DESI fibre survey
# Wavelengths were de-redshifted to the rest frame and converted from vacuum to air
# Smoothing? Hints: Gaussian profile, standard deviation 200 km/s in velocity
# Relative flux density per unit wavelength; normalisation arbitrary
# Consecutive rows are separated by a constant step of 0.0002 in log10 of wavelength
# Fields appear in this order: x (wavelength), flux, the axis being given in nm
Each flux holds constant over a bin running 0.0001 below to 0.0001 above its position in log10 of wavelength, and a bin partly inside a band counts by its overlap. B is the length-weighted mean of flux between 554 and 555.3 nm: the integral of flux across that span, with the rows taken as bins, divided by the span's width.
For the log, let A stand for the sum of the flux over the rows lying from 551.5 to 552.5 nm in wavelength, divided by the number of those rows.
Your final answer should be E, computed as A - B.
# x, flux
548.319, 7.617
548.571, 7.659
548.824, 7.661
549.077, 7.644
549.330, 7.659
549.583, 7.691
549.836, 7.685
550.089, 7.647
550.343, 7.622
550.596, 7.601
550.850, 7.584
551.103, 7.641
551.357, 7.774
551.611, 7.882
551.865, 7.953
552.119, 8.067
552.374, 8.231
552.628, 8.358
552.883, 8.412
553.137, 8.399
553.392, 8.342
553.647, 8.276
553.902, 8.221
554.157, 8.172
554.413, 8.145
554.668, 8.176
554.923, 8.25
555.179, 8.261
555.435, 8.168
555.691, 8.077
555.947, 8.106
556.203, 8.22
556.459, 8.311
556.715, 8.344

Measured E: -0.17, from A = 8.03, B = 8.20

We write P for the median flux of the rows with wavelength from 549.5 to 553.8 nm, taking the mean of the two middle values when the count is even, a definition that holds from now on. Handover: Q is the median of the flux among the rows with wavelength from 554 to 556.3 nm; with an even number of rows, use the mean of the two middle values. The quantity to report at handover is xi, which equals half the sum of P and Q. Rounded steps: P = 7.88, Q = 8.17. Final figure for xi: 8.03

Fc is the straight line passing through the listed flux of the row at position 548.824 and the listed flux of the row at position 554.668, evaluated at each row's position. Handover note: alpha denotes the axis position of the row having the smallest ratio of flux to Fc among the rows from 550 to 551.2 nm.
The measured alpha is 550.850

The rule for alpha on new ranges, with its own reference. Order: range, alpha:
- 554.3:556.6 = 555.691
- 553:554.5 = 554.413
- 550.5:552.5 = 550.850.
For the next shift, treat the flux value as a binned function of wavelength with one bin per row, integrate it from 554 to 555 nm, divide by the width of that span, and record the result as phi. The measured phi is 8.19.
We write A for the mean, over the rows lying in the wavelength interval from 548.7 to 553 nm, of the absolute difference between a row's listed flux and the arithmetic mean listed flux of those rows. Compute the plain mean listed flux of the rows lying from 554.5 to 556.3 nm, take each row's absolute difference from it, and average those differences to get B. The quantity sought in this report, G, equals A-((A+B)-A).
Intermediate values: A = 0.23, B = 0.05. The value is 0.17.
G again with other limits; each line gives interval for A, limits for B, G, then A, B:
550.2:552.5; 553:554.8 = 0.11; 0.19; 0.08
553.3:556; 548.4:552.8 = -0.12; 0.06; 0.18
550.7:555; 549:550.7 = 0.18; 0.21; 0.02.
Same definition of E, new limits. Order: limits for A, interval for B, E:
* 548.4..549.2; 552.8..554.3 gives -0.64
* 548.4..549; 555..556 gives -0.49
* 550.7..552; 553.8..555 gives -0.42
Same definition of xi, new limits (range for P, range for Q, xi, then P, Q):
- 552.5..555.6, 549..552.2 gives 7.96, 8.26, 7.66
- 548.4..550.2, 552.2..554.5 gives 7.97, 7.66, 8.28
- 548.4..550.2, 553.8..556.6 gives 7.92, 7.66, 8.18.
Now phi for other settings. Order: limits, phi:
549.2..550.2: 7.67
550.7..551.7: 7.71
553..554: 8.32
